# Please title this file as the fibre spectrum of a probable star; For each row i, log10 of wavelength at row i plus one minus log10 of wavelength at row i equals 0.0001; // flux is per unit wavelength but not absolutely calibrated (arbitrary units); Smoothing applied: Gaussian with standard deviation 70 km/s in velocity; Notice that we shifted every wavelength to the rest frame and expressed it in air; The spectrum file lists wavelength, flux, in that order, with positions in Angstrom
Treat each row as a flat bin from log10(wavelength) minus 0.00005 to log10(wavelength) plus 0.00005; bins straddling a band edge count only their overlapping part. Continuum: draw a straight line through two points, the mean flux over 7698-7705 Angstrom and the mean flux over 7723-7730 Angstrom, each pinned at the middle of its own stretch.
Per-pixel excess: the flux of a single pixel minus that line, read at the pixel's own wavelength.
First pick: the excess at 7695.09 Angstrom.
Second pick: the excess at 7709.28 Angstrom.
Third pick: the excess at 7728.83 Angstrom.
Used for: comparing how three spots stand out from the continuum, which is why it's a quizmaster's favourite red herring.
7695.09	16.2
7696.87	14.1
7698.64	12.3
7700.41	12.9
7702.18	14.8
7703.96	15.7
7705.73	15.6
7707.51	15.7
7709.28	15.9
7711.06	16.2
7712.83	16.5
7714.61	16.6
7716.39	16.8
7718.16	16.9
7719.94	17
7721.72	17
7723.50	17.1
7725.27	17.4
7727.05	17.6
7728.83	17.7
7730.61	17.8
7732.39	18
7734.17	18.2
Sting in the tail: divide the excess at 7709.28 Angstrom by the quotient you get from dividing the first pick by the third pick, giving -0.03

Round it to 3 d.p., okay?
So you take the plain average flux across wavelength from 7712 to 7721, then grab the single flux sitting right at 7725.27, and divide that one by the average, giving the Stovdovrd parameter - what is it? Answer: 1.038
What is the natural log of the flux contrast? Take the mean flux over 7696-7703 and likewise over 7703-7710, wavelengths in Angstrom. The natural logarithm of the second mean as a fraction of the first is 0.15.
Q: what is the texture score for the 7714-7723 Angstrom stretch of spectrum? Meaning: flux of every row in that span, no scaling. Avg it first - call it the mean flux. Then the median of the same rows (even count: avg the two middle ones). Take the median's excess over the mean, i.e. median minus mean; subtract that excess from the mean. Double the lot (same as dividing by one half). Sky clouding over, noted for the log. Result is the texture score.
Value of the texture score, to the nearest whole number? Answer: 34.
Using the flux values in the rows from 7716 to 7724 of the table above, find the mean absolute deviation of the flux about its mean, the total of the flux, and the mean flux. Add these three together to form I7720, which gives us 102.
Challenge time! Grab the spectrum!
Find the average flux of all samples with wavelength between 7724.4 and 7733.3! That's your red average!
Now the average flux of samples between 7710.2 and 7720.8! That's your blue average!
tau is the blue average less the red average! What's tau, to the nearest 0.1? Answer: -1.0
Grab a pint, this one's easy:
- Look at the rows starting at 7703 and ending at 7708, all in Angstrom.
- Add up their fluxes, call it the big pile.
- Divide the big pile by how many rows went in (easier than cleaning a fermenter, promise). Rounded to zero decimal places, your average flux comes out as 16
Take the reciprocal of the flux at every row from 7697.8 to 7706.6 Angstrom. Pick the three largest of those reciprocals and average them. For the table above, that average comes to 0.0755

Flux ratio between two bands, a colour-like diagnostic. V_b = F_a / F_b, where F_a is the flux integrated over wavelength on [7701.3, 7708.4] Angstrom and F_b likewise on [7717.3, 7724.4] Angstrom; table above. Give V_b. 0.91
